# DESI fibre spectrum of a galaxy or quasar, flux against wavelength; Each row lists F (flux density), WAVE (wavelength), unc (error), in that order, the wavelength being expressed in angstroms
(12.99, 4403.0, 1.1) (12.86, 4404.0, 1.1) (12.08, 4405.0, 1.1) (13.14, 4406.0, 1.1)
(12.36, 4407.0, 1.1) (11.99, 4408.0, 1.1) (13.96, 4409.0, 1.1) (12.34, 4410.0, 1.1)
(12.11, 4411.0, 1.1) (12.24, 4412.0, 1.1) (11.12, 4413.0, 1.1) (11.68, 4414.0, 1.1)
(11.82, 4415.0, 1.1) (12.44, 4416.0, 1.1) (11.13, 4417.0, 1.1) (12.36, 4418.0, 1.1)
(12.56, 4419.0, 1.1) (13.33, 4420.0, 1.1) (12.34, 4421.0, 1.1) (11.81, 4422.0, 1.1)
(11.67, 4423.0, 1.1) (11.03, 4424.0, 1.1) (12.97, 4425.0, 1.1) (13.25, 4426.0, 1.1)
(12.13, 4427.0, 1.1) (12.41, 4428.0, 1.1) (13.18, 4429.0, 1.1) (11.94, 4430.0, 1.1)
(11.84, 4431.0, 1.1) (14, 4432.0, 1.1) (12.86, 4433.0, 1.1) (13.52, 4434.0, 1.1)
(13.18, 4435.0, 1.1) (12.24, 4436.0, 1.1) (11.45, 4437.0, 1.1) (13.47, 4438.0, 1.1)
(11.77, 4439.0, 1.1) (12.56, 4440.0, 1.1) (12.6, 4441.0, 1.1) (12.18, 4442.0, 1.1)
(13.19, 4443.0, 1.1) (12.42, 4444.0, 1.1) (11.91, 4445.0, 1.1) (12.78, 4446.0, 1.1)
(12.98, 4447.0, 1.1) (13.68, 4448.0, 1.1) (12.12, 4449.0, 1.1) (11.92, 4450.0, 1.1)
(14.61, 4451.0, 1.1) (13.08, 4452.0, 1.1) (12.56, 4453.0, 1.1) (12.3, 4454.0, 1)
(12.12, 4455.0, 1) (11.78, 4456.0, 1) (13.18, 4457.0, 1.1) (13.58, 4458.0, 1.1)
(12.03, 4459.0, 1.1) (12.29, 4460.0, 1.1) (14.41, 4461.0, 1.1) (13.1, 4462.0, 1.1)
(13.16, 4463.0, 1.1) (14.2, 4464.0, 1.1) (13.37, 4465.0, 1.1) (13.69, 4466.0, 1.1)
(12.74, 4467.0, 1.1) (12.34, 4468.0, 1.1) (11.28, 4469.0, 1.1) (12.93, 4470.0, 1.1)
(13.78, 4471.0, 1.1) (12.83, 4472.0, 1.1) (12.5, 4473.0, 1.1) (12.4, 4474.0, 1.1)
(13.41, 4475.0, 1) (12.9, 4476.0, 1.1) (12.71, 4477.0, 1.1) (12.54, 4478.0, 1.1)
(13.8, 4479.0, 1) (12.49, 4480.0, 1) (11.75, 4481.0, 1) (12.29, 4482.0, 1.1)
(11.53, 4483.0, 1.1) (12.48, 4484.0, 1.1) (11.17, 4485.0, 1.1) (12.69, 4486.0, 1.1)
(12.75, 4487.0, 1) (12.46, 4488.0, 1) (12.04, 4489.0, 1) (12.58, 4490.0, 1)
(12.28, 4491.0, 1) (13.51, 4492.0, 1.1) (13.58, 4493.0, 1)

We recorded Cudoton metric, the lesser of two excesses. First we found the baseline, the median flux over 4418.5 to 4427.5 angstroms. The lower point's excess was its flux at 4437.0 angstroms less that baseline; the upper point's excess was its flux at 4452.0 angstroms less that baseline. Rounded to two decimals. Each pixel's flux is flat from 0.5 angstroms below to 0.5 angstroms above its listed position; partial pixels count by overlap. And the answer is -0.89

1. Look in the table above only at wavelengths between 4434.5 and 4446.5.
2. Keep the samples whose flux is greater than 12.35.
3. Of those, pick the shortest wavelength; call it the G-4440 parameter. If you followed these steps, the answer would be 4435.0 angstroms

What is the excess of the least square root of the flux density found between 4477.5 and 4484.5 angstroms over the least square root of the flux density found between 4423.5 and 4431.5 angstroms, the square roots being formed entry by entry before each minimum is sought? 0.07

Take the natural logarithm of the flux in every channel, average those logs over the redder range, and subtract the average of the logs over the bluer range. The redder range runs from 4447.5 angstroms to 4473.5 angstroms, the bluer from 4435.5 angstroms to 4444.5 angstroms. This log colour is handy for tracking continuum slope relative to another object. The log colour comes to 0.037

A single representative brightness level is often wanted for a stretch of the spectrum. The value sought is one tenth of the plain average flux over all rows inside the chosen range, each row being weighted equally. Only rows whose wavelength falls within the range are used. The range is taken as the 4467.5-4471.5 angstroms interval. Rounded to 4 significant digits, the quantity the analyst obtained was 1.258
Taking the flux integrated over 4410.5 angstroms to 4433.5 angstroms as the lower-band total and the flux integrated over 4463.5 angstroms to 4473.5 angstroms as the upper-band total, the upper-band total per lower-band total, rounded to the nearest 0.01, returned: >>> 0.46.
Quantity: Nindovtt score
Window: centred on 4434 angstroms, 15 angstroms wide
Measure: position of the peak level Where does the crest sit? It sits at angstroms 4432.0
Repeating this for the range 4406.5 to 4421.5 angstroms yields 4409.0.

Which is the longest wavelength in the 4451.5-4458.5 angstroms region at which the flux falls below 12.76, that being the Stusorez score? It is 4456.0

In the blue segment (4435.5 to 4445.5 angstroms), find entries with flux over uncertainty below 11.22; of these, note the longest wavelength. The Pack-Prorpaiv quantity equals 4445.0 angstroms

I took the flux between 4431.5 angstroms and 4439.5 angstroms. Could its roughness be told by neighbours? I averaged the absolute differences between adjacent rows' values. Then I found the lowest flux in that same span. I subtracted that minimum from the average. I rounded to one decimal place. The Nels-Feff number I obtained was -10.4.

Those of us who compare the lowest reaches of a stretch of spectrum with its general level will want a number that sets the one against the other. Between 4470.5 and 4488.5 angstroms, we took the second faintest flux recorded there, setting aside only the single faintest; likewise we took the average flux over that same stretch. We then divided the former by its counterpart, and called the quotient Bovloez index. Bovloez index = 0.916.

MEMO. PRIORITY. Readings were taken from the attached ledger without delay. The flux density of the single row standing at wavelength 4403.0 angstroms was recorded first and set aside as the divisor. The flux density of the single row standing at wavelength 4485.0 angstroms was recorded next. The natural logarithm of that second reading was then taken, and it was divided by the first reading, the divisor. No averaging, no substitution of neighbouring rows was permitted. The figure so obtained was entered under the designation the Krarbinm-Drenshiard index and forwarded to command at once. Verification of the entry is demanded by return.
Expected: 0.186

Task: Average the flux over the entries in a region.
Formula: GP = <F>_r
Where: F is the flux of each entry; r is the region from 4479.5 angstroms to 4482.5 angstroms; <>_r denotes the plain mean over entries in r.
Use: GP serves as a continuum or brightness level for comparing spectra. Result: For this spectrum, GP 12.2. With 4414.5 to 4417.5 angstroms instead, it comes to 11.8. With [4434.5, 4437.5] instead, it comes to 12.3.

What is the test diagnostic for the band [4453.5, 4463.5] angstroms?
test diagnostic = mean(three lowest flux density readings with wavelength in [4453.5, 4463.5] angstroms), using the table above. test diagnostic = 12.0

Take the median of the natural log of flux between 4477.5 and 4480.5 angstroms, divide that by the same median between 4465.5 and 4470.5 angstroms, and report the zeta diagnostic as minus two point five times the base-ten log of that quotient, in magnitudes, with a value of 0.007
